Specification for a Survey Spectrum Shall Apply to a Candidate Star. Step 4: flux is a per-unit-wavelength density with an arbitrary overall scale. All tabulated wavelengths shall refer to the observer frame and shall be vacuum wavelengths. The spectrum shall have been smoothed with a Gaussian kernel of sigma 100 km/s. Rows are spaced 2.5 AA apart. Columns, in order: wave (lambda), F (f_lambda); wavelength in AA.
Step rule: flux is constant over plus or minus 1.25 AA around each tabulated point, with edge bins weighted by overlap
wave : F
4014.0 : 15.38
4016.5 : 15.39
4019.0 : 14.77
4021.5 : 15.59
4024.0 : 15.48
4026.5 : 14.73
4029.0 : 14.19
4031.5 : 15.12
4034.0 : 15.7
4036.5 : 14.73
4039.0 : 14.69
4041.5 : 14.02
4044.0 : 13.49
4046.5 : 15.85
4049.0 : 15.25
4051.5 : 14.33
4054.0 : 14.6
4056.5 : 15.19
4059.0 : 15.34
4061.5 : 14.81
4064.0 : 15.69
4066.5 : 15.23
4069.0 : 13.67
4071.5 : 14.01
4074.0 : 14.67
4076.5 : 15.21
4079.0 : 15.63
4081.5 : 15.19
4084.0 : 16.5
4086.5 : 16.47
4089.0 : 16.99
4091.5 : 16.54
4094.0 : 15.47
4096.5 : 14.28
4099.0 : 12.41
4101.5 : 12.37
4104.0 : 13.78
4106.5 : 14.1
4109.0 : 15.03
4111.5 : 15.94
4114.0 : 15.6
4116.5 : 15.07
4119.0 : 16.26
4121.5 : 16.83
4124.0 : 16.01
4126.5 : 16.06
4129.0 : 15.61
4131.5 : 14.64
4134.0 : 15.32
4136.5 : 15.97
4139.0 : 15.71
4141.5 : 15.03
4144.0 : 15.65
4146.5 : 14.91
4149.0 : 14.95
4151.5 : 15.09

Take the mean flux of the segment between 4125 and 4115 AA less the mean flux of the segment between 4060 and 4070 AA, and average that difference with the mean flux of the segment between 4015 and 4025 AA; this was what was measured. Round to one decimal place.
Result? 8.2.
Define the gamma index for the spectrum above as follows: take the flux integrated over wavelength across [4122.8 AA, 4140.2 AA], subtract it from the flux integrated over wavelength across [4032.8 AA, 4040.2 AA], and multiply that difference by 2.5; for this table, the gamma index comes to -401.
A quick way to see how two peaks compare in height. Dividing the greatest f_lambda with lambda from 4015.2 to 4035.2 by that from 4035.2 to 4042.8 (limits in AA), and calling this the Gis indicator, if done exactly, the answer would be 1.07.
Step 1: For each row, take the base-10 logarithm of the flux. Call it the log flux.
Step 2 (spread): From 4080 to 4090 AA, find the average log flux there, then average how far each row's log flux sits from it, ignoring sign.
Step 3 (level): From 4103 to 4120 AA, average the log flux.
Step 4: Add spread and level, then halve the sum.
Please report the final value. 0.597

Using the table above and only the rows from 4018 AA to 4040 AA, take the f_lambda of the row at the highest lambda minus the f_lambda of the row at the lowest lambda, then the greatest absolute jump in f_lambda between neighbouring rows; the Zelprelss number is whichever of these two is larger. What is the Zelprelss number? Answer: 0.97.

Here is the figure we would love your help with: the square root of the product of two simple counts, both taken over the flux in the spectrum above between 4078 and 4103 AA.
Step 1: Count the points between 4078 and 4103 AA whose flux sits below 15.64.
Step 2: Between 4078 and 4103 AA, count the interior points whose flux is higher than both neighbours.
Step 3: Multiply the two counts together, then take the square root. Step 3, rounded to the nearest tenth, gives 3.5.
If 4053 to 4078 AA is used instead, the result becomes 4.2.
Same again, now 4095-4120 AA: 2.8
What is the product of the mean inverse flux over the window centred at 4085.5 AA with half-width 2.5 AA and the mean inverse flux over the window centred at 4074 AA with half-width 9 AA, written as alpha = 0.0041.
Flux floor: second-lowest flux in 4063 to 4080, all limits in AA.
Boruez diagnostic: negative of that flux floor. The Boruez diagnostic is -14.0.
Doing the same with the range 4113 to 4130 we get -15.6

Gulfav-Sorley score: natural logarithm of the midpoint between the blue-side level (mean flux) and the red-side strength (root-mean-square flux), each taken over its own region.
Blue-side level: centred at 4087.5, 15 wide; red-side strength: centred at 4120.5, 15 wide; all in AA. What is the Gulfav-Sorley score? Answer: 2.78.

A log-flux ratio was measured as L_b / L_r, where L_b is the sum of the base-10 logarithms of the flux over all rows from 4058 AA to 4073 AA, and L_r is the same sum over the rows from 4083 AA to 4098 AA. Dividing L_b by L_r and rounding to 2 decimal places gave 0.97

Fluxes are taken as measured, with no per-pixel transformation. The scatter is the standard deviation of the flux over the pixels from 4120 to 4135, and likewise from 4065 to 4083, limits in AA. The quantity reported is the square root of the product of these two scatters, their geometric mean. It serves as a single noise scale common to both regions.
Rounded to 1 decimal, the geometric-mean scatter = 0.7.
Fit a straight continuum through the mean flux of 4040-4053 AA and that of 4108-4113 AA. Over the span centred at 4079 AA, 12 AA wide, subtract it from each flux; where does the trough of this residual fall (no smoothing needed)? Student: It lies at 4074.0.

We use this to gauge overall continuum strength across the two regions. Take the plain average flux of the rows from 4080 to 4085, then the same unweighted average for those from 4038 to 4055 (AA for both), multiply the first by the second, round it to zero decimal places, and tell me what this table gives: 231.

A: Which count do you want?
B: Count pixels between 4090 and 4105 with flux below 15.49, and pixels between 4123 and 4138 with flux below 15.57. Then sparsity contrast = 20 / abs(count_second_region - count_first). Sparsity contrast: 7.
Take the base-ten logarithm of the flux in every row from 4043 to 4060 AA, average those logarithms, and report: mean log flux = 1.172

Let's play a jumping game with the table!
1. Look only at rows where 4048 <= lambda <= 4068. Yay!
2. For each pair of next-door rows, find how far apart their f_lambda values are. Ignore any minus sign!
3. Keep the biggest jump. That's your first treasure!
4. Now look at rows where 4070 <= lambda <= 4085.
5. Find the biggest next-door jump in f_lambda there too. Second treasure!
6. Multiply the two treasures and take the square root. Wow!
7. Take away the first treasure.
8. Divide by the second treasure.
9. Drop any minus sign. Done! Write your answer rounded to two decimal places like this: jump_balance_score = 0.14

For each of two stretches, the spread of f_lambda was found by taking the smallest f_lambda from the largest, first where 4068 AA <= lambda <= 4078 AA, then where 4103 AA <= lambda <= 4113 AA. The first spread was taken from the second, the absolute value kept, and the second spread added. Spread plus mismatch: 2.78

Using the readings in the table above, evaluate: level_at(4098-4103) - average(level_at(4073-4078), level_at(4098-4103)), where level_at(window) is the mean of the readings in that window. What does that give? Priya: -1.3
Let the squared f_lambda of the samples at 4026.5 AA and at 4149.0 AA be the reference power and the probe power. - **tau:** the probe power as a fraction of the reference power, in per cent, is 103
